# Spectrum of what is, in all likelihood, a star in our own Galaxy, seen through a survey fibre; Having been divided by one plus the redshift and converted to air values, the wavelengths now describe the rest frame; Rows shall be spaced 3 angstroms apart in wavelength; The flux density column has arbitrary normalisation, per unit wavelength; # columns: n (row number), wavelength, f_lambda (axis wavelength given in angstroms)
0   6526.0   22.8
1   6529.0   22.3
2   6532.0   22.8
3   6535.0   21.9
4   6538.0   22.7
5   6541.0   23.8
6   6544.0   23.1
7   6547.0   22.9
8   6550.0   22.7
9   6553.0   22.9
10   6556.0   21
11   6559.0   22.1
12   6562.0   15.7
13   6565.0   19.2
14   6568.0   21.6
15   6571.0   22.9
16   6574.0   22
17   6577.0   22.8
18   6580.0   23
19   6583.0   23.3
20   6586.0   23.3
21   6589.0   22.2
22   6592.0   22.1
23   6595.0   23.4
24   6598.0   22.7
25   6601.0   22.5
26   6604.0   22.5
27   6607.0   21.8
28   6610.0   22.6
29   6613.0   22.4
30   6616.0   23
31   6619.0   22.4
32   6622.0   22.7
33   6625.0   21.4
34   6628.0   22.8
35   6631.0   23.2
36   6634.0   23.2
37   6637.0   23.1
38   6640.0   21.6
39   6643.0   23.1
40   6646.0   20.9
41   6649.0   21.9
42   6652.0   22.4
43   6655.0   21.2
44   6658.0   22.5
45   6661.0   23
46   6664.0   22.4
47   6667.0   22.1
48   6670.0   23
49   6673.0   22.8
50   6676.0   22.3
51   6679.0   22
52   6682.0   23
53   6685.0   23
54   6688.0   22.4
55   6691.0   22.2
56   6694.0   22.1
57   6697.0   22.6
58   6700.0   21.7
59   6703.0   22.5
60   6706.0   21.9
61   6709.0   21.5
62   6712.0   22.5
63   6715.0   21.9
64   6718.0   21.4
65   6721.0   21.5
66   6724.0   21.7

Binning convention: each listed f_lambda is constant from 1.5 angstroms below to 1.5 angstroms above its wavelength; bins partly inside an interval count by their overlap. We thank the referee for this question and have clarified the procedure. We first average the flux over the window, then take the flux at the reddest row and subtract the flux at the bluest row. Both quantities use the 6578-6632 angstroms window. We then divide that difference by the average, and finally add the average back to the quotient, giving 22.6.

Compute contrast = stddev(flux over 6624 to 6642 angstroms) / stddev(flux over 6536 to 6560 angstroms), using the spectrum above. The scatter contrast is 1.0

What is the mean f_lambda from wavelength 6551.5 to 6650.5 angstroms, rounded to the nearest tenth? 22.2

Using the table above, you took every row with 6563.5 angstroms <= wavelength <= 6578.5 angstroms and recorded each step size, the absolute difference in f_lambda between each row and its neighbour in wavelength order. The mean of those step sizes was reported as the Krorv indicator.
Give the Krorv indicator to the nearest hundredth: 1.35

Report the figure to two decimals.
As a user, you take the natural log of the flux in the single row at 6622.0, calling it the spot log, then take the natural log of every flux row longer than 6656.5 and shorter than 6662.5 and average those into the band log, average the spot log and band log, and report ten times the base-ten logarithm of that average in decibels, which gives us 4.95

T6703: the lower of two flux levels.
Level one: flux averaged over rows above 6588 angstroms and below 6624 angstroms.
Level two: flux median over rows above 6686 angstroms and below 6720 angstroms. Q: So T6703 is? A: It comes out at 22.1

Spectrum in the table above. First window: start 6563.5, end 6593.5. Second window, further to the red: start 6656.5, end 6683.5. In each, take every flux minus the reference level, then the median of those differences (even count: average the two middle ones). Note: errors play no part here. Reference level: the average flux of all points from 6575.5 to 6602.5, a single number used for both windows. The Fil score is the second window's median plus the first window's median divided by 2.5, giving -0.44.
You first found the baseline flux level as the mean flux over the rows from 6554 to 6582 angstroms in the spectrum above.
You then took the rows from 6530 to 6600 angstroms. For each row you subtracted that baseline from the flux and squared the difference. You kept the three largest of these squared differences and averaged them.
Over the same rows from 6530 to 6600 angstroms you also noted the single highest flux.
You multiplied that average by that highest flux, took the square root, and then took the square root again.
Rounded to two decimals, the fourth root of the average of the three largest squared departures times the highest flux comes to 4.27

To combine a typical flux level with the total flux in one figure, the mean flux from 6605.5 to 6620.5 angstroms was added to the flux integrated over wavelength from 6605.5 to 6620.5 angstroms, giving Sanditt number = 359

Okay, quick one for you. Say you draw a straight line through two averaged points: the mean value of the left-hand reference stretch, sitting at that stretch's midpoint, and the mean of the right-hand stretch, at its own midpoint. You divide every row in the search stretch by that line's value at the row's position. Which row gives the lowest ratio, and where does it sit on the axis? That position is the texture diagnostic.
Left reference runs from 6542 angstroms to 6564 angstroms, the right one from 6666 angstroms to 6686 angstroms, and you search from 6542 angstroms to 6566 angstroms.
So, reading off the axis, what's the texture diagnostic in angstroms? 6562.0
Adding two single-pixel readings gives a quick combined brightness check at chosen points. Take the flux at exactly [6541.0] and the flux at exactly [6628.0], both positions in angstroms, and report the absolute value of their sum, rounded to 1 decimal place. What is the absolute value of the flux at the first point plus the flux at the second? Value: 46.6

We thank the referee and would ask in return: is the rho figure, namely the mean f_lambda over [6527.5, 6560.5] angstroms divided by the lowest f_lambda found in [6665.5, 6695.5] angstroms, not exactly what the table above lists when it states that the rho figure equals 1.03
